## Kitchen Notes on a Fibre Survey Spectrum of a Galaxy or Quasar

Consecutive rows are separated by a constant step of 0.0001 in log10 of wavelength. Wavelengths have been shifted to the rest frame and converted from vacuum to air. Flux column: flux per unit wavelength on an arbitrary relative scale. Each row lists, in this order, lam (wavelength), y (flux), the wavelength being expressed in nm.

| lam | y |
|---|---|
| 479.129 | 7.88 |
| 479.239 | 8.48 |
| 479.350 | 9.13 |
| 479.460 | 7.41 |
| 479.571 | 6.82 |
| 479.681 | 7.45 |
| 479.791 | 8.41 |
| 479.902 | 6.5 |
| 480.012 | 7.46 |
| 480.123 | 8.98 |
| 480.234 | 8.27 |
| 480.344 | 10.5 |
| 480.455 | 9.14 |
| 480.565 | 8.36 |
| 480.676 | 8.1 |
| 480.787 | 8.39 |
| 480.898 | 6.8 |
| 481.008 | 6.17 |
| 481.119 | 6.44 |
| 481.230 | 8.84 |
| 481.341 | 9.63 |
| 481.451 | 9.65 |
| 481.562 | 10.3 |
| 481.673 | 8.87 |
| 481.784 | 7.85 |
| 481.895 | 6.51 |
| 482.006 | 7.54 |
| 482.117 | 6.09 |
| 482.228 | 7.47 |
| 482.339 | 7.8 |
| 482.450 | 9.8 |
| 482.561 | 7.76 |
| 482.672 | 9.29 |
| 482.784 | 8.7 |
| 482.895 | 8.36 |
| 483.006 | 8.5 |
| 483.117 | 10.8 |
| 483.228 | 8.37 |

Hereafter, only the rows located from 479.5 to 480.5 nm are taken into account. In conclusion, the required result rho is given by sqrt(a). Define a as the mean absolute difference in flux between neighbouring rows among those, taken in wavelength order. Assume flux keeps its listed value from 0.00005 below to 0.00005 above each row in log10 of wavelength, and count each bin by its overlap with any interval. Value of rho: 1.13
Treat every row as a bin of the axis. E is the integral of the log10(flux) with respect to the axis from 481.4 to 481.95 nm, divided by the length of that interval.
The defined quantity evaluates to 0.93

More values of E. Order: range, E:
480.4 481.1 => 0.89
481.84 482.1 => 0.84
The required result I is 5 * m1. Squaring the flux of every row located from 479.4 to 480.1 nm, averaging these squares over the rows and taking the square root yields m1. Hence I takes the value 37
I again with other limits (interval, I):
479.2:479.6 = 40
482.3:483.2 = 45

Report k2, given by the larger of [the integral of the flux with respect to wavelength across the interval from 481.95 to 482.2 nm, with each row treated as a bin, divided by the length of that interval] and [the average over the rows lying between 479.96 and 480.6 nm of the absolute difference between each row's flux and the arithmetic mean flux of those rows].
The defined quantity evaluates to 6.9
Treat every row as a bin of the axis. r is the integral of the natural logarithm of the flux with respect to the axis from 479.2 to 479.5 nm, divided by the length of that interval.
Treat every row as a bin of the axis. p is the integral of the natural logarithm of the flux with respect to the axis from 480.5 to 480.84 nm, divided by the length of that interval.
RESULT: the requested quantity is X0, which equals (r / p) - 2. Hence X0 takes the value -1.00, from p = 2.12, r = 2.12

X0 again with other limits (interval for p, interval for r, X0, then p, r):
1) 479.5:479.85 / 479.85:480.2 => -0.99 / 2.02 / 2.03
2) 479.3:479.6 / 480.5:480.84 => -0.97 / 2.05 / 2.12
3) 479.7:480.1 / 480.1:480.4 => -0.90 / 2.02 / 2.22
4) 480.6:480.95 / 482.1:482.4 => -1.03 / 2.05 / 1.98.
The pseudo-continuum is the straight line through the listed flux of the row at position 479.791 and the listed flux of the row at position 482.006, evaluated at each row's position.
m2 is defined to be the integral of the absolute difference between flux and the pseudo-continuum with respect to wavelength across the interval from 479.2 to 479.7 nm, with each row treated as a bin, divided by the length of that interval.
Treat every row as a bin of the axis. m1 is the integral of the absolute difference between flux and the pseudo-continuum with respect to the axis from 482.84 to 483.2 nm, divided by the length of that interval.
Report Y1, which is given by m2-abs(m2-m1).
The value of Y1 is -0.19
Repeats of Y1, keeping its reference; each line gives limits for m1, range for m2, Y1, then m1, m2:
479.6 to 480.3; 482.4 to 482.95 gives 0.81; 0.8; 1.49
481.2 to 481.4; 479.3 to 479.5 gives 0.17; 1.5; 0.83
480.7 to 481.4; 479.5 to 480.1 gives 0.91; 1.2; 1.06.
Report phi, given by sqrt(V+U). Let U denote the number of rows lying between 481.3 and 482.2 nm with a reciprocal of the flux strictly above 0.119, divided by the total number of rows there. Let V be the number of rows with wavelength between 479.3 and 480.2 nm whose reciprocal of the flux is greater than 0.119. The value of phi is 2.345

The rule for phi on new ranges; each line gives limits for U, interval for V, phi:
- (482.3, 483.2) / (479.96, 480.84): 2.318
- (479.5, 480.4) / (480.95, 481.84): 1.904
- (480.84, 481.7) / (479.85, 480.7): 2.318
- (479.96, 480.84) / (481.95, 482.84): 2.372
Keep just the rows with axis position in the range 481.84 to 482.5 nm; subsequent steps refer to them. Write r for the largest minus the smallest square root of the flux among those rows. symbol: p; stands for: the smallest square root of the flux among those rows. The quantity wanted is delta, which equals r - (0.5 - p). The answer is 2.63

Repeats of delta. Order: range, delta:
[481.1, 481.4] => 2.60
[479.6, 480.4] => 2.74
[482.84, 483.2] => 2.79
